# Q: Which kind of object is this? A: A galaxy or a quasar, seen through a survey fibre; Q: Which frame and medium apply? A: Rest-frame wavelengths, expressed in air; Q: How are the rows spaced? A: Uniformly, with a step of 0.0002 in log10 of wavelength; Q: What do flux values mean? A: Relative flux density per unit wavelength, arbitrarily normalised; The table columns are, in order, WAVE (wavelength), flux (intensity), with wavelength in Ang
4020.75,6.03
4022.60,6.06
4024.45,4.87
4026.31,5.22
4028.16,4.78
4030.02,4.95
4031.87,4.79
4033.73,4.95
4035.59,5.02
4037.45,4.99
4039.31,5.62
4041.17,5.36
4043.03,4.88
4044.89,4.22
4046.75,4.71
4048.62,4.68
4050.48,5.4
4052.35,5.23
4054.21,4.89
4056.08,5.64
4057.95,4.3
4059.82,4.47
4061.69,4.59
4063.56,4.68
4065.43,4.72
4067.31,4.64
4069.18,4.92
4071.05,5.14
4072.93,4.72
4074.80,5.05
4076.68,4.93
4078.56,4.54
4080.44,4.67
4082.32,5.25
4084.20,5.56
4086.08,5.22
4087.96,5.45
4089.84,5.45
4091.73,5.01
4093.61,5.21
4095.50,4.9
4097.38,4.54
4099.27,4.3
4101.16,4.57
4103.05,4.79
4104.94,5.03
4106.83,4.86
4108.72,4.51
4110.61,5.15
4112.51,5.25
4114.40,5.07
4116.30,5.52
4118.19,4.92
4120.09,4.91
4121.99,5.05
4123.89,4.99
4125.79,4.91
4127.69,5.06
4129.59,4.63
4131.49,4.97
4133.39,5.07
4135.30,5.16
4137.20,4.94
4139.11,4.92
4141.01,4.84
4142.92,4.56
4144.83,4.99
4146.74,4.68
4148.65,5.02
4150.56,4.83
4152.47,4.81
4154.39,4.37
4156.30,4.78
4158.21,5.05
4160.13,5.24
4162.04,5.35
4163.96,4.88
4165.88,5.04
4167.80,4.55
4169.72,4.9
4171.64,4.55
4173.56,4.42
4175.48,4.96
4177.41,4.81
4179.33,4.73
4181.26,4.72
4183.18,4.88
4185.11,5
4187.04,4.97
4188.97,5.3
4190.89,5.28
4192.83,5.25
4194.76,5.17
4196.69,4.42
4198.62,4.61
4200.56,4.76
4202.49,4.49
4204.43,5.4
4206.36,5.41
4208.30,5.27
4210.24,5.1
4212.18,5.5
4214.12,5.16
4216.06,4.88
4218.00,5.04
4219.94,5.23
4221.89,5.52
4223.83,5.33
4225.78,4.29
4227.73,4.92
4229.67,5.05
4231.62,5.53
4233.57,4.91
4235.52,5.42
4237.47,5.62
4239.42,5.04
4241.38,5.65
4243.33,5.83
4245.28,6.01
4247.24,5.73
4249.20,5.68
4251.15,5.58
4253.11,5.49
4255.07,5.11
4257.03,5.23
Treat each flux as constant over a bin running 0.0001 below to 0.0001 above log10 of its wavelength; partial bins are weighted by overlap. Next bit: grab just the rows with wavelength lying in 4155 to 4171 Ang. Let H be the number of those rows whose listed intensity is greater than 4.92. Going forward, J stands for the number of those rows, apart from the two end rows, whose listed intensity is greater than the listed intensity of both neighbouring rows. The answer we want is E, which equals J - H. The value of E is -2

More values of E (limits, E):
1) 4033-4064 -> -3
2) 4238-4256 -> -8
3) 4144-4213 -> -9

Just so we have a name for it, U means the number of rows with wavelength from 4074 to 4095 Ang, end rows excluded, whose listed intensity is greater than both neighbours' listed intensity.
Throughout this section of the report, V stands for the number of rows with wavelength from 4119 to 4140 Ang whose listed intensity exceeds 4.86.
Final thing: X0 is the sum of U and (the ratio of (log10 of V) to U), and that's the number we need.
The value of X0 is 2.00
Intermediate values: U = 1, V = 10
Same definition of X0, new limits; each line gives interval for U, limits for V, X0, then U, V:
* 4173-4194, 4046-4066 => 3.20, 3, 4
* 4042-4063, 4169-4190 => 3.26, 3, 6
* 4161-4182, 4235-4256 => 3.35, 3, 11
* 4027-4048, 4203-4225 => 3.35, 3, 11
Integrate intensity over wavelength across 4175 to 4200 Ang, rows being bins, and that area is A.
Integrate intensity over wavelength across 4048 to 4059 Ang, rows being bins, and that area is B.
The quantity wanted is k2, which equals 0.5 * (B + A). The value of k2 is 89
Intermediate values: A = 123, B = 55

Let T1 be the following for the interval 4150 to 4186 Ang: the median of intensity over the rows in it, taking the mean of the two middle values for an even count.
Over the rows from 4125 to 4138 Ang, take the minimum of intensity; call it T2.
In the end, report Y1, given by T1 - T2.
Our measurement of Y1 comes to 0.20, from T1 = 4.83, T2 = 4.63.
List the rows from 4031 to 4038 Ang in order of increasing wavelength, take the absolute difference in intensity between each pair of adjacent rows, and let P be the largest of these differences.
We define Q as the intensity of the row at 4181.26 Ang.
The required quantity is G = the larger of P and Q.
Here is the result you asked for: 4.7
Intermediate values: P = 0.16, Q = 4.72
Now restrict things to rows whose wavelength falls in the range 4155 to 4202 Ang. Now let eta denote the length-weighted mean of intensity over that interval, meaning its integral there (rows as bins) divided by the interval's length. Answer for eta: 4.893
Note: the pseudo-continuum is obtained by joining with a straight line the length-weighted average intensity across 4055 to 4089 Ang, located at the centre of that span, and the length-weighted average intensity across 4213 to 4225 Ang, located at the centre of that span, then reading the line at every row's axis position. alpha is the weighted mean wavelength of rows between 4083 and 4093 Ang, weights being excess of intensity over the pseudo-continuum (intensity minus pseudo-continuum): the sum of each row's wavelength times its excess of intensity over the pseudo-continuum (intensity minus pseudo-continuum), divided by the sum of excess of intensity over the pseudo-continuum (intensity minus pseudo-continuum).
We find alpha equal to 4087.1 Ang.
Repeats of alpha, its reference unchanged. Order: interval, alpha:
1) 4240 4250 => 4245.2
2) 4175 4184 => 4179.7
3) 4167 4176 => 4171.4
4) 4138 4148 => 4143.5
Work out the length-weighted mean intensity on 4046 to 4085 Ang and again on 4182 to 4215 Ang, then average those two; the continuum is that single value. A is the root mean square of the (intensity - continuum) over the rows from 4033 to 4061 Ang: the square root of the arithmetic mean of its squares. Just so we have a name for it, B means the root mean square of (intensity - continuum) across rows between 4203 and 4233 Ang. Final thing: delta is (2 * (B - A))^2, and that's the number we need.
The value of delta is 0.01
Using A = 0.42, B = 0.37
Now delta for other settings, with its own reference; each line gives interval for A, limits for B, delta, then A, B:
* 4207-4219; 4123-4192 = 0.00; 0.27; 0.24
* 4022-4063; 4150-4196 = 0.10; 0.44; 0.28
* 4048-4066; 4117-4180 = 0.13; 0.42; 0.24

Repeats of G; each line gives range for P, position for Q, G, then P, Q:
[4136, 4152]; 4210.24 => 5.1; 0.43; 5.1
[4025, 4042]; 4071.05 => 5.1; 0.63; 5.14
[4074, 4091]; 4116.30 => 5.5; 0.58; 5.52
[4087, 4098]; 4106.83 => 4.9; 0.44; 4.86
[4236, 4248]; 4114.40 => 5.1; 0.61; 5.07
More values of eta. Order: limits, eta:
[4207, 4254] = 5.325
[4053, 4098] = 4.943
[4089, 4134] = 4.942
